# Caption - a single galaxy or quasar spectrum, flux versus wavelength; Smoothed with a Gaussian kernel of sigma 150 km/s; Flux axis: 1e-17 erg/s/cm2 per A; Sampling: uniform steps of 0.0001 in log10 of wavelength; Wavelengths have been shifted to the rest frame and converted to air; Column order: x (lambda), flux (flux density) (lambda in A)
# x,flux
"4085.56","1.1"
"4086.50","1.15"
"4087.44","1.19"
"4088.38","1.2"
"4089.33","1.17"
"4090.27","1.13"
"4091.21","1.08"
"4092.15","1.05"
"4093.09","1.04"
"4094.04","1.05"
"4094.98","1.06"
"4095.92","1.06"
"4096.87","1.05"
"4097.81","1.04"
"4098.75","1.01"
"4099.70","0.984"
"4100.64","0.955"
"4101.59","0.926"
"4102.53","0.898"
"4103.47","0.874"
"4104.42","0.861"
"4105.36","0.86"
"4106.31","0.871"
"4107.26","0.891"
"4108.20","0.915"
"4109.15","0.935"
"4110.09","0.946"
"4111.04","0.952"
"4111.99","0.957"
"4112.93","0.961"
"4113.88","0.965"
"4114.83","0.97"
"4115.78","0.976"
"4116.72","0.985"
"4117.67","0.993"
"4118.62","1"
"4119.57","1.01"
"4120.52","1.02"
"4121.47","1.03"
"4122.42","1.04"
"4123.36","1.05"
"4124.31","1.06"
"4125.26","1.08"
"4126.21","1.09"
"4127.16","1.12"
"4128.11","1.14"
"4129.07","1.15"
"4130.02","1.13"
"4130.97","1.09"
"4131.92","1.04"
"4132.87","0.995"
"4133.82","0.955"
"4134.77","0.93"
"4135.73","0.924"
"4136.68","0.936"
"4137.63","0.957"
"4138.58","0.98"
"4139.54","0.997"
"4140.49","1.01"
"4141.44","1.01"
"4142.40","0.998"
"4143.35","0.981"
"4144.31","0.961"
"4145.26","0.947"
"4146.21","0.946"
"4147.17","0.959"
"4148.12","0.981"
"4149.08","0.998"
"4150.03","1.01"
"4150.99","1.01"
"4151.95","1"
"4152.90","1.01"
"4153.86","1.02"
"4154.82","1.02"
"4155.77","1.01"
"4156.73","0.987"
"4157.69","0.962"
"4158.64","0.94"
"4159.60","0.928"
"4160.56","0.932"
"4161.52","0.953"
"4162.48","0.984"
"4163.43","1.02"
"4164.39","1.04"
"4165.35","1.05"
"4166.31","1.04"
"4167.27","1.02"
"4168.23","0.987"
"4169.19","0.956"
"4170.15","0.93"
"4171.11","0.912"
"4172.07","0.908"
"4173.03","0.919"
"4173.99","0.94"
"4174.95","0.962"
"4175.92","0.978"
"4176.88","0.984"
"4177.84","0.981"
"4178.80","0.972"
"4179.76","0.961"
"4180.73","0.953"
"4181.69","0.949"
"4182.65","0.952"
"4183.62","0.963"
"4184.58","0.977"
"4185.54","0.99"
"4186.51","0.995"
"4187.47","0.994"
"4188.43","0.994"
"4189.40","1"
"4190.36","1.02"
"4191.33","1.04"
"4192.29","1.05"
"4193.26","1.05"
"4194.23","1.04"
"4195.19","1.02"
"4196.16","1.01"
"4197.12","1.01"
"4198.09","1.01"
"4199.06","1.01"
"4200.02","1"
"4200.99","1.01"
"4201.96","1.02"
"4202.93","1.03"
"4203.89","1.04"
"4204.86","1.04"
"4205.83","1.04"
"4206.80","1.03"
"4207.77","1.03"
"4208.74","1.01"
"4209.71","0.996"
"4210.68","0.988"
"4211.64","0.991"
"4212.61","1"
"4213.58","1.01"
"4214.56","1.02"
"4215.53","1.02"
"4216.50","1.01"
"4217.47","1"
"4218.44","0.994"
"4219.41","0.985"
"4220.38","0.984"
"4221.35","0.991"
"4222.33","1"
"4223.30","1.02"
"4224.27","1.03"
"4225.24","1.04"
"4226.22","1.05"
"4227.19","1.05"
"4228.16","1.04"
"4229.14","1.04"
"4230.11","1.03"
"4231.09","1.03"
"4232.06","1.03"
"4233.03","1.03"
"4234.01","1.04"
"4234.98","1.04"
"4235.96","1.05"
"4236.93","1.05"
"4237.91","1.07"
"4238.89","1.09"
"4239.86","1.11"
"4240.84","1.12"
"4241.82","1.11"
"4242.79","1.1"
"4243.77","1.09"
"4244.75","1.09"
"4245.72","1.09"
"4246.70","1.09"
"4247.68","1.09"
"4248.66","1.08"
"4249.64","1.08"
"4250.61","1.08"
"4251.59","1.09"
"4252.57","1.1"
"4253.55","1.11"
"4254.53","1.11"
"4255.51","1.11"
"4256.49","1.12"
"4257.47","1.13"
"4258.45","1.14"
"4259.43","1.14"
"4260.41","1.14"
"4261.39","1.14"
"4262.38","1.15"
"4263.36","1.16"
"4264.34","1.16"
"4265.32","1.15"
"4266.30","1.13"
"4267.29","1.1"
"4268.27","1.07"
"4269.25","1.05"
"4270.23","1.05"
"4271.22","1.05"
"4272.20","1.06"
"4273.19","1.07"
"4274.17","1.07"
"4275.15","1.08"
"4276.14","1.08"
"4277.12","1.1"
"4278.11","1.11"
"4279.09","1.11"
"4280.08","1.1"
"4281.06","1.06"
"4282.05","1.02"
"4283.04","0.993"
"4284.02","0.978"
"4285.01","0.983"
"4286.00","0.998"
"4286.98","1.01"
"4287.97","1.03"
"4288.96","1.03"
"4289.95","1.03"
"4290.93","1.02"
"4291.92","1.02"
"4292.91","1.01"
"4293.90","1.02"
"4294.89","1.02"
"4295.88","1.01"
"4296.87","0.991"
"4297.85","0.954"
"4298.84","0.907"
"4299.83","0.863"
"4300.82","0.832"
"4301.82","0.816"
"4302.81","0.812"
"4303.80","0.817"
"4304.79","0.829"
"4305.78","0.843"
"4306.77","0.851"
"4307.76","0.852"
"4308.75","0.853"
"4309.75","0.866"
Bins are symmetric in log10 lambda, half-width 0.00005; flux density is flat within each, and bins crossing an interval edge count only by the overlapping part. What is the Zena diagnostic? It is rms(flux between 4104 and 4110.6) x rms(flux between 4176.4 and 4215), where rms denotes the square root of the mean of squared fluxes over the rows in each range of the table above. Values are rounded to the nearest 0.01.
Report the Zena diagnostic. 0.90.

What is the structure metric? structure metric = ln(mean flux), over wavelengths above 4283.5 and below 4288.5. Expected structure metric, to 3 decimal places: 0.000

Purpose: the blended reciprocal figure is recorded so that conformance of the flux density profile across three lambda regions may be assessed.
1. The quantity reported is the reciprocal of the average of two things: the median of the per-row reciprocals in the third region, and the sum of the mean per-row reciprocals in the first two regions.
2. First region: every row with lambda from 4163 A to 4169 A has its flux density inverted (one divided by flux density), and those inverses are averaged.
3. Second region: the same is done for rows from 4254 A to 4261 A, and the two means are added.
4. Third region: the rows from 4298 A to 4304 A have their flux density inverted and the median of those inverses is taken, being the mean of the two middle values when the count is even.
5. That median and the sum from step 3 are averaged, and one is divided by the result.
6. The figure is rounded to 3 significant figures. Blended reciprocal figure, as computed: 0.650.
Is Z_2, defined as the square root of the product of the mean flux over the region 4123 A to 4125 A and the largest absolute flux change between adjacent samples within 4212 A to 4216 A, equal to 0.103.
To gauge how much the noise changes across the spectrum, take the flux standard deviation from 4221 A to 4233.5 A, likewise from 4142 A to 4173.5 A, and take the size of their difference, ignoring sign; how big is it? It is 0.022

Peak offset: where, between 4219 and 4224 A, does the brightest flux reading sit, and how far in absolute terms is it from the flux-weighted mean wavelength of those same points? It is 1.9 A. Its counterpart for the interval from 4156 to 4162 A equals 2.4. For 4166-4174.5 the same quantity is 3.7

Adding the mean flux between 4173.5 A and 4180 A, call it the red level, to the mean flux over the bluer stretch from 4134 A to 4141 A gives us 1.93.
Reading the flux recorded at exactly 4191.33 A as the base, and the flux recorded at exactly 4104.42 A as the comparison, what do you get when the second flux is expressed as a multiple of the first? 0.83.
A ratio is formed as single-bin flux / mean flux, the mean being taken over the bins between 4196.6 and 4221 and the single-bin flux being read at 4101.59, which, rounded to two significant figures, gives 0.92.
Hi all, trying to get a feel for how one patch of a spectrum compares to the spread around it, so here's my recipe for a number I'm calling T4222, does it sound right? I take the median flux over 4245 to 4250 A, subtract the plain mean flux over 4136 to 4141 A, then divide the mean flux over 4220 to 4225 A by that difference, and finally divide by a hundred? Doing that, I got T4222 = 0.09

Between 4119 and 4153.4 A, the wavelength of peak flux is 4129.07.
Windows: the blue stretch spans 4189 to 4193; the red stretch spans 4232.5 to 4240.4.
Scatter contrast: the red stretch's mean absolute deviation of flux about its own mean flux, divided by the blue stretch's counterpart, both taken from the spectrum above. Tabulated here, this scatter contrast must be 1.3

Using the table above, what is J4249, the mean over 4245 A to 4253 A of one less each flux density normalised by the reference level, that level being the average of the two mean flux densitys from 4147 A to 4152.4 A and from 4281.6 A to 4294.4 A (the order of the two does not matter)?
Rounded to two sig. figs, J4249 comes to -0.085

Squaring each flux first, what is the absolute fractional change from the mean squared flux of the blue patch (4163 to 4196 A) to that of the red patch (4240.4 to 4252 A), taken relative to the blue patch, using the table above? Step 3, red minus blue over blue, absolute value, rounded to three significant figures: 0.224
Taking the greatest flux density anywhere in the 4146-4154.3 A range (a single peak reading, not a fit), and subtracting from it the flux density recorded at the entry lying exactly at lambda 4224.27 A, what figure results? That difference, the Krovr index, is -0.01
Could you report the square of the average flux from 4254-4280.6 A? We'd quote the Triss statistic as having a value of 1.22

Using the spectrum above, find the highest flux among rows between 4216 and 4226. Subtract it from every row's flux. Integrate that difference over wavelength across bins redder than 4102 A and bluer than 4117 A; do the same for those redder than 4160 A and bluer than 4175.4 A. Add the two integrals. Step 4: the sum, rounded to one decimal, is -2.8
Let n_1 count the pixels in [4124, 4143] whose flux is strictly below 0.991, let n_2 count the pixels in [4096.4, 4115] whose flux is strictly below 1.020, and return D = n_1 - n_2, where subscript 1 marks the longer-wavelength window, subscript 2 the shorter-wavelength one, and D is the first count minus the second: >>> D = -12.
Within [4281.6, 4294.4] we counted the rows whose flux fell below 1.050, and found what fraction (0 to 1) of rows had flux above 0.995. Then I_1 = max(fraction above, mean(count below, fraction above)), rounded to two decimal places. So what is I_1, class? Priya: 6.88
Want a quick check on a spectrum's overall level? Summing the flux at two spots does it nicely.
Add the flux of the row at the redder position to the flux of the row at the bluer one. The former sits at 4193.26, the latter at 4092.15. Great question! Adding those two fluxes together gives 2.10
